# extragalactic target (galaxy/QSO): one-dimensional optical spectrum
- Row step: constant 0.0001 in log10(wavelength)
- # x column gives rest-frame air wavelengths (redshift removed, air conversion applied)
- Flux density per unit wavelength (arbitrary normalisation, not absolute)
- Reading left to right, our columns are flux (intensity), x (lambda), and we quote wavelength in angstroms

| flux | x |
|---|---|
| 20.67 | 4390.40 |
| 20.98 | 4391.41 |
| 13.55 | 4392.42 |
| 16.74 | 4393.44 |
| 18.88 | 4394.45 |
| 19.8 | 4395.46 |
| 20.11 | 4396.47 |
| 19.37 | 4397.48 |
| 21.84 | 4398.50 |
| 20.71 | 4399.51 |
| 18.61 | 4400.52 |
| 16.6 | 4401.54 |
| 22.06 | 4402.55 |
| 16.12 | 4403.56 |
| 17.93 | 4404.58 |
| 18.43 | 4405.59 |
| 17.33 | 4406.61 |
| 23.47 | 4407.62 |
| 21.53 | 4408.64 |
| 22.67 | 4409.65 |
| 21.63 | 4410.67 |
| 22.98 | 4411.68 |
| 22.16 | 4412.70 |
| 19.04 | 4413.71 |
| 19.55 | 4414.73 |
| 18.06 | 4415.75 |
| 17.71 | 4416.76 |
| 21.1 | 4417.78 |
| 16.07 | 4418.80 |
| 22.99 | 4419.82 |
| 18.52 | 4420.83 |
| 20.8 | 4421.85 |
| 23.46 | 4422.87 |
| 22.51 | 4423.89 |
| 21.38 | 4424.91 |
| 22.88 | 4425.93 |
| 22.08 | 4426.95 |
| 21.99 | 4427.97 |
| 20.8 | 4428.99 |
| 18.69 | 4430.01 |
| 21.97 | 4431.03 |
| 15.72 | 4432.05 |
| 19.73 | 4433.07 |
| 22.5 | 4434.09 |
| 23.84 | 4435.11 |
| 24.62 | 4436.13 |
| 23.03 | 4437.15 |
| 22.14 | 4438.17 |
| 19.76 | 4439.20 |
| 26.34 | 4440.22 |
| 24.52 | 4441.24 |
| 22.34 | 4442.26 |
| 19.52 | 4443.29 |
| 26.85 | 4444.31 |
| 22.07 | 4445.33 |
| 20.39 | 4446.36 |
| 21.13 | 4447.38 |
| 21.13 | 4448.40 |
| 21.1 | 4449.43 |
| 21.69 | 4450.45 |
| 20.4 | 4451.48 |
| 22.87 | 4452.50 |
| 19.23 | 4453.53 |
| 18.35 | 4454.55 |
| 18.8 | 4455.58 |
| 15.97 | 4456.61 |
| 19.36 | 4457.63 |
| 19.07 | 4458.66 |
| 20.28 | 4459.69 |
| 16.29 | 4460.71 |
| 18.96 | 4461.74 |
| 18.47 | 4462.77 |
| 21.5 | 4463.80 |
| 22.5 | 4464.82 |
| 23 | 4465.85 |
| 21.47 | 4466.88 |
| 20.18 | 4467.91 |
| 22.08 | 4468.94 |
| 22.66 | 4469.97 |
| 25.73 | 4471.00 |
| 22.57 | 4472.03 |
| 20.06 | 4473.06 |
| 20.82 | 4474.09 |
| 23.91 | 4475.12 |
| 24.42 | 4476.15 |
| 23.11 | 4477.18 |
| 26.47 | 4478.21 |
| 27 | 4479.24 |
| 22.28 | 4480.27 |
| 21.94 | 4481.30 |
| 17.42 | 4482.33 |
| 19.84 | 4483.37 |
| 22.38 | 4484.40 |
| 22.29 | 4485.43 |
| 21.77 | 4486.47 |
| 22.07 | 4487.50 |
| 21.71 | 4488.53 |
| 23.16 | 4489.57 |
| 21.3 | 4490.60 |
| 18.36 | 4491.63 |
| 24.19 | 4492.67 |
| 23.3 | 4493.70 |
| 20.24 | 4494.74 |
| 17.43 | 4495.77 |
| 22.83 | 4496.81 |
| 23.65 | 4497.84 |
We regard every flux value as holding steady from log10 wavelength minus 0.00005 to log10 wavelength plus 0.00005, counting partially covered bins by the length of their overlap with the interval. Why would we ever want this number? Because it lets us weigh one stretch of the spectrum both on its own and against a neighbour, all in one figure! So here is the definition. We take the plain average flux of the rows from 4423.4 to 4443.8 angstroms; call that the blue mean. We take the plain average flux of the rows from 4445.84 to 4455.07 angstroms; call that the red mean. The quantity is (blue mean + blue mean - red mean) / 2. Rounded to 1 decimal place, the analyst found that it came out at 11.5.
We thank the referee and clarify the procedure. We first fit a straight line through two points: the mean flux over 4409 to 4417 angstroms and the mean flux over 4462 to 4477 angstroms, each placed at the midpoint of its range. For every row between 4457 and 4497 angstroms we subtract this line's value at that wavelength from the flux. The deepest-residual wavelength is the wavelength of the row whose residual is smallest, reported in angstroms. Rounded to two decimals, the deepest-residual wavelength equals 4460.71 angstroms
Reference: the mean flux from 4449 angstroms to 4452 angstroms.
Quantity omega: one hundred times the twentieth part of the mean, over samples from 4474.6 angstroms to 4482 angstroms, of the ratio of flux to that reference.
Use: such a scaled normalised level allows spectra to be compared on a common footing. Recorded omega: 5.7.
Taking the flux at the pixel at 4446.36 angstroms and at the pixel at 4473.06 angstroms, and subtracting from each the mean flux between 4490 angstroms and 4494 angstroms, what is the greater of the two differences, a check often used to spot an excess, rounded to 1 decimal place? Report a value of -1.4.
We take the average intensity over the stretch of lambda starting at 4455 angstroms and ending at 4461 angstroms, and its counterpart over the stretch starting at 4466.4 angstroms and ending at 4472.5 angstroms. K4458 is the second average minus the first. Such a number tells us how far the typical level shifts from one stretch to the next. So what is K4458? 4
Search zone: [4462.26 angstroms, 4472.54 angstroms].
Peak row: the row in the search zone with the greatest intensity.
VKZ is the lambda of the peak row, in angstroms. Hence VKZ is 4471.00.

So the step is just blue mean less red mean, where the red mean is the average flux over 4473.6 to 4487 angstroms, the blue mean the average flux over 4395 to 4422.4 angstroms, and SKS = -2.7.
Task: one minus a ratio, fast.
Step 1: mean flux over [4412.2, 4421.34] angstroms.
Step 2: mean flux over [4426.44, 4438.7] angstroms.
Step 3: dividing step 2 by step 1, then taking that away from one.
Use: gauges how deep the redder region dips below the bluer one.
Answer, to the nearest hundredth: -0.10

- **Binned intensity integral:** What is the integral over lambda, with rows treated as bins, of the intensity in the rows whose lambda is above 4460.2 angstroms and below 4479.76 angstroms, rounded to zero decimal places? 434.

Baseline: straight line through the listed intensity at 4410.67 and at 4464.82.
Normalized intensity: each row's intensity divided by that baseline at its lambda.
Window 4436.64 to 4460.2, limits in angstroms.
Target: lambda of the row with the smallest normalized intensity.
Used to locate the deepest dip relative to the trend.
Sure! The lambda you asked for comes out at 4456.61 angstroms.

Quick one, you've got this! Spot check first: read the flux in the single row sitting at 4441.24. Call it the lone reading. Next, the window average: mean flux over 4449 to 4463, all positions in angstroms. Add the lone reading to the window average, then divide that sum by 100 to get 0.439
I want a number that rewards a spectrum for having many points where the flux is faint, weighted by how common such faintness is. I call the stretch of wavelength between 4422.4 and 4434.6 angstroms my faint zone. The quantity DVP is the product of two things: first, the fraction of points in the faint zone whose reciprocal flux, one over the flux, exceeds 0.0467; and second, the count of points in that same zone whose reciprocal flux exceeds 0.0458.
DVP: 2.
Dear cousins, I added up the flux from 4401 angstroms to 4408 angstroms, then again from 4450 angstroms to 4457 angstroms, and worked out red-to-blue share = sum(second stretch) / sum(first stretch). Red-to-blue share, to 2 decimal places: 1.04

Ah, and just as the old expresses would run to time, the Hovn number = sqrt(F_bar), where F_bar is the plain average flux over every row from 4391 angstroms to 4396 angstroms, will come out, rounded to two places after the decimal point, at 4.24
